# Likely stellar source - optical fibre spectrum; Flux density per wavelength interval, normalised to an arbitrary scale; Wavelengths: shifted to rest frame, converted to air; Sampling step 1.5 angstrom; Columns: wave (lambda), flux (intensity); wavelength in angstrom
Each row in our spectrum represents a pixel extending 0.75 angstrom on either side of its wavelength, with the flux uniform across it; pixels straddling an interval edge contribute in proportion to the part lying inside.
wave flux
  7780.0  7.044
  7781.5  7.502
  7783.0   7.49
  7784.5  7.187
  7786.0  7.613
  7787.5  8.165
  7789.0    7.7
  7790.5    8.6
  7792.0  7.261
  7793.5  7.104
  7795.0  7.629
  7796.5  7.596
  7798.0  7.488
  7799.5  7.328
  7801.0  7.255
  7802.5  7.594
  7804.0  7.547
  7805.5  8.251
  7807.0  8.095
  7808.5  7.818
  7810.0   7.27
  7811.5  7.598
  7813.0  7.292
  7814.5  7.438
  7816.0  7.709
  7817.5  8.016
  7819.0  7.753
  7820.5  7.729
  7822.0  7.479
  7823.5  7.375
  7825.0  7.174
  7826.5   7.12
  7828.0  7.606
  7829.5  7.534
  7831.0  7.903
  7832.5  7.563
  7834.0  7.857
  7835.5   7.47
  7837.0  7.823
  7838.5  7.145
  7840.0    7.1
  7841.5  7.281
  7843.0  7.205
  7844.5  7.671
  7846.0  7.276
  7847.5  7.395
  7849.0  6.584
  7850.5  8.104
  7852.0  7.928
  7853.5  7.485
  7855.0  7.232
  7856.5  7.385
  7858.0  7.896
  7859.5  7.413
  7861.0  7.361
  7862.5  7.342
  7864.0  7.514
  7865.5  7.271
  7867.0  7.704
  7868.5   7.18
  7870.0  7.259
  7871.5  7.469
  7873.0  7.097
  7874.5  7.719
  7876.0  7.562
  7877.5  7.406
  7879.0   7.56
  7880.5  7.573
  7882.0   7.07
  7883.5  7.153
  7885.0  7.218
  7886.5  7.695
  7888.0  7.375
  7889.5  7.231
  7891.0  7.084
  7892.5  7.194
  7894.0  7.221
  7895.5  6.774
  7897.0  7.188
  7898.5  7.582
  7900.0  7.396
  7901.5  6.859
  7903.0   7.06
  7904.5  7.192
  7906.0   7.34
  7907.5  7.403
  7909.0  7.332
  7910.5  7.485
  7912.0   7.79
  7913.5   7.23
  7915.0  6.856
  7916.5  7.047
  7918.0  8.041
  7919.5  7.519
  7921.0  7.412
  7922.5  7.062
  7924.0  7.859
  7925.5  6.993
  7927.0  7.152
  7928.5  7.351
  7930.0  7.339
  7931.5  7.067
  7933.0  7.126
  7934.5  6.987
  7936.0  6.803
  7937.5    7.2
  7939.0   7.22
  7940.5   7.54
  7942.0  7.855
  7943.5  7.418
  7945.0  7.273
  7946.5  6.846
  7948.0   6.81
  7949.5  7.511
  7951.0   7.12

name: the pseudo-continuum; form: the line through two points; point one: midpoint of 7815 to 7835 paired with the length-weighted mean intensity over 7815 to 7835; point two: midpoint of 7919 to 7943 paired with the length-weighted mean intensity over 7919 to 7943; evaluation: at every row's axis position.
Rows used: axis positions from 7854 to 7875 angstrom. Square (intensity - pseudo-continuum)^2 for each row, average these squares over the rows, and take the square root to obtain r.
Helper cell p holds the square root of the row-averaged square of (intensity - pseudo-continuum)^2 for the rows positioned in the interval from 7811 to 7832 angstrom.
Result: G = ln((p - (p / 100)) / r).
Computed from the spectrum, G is 0.4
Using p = 0.10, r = 0.069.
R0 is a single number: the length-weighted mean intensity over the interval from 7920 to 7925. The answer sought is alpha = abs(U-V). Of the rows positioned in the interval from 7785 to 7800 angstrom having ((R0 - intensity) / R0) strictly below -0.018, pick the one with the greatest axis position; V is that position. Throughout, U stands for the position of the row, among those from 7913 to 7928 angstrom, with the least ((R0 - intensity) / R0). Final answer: 121.5 angstrom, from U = 7918.0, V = 7796.5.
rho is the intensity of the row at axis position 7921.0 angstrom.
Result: 7.412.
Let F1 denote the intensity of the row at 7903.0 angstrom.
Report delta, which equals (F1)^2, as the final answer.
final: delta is 50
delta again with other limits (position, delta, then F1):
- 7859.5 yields 55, 7.413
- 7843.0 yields 52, 7.205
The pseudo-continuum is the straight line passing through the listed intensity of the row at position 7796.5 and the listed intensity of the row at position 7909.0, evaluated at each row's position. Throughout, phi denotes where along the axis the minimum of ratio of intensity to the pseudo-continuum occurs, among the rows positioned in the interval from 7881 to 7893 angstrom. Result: 7882.0 angstrom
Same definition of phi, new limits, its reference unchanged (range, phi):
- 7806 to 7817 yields 7810.0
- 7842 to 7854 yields 7849.0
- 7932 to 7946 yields 7936.0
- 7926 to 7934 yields 7931.5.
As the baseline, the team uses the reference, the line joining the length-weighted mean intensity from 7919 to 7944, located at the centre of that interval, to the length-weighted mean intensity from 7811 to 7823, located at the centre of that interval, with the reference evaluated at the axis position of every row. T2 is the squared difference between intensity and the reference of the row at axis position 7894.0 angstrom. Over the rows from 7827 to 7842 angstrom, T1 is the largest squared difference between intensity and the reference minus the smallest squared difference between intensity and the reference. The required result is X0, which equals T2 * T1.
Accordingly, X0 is 0.006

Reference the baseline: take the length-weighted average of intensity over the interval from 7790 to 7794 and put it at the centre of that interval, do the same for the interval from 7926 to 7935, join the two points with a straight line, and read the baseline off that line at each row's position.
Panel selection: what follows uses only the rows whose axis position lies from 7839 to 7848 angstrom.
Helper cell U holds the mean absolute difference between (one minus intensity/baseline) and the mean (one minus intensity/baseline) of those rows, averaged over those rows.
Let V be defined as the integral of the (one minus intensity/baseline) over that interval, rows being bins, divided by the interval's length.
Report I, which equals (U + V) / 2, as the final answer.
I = 0.019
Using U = 0.020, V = 0.019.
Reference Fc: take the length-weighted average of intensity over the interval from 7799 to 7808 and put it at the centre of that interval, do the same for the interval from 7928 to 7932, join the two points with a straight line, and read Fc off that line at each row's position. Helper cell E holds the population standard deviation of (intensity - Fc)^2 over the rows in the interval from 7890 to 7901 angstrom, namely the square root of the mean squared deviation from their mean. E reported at 0.12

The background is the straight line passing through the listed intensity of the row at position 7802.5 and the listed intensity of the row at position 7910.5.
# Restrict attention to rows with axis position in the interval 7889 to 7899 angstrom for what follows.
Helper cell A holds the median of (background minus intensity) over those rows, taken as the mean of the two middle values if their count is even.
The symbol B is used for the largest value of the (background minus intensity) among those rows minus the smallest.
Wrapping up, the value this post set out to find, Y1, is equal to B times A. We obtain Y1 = 0.3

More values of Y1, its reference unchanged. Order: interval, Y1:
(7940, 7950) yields 0.0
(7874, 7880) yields 0.0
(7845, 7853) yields 0.2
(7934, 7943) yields 0.3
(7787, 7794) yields -0.1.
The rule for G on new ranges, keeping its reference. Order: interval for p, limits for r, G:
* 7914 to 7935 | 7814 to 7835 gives 0.6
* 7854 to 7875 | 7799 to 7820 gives -0.7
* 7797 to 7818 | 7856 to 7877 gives 0.7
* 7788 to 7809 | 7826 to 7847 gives 0.9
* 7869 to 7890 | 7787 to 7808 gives -1.5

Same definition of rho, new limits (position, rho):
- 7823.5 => 7.375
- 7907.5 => 7.403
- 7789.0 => 7.7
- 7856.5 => 7.385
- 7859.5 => 7.413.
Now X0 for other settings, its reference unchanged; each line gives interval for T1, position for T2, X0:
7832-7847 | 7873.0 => 0.027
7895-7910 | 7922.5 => 0.024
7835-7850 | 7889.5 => 0.028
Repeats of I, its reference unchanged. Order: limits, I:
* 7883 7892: 0.012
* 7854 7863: 0.008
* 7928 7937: 0.015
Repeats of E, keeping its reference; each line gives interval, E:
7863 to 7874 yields 0.04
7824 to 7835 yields 0.09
